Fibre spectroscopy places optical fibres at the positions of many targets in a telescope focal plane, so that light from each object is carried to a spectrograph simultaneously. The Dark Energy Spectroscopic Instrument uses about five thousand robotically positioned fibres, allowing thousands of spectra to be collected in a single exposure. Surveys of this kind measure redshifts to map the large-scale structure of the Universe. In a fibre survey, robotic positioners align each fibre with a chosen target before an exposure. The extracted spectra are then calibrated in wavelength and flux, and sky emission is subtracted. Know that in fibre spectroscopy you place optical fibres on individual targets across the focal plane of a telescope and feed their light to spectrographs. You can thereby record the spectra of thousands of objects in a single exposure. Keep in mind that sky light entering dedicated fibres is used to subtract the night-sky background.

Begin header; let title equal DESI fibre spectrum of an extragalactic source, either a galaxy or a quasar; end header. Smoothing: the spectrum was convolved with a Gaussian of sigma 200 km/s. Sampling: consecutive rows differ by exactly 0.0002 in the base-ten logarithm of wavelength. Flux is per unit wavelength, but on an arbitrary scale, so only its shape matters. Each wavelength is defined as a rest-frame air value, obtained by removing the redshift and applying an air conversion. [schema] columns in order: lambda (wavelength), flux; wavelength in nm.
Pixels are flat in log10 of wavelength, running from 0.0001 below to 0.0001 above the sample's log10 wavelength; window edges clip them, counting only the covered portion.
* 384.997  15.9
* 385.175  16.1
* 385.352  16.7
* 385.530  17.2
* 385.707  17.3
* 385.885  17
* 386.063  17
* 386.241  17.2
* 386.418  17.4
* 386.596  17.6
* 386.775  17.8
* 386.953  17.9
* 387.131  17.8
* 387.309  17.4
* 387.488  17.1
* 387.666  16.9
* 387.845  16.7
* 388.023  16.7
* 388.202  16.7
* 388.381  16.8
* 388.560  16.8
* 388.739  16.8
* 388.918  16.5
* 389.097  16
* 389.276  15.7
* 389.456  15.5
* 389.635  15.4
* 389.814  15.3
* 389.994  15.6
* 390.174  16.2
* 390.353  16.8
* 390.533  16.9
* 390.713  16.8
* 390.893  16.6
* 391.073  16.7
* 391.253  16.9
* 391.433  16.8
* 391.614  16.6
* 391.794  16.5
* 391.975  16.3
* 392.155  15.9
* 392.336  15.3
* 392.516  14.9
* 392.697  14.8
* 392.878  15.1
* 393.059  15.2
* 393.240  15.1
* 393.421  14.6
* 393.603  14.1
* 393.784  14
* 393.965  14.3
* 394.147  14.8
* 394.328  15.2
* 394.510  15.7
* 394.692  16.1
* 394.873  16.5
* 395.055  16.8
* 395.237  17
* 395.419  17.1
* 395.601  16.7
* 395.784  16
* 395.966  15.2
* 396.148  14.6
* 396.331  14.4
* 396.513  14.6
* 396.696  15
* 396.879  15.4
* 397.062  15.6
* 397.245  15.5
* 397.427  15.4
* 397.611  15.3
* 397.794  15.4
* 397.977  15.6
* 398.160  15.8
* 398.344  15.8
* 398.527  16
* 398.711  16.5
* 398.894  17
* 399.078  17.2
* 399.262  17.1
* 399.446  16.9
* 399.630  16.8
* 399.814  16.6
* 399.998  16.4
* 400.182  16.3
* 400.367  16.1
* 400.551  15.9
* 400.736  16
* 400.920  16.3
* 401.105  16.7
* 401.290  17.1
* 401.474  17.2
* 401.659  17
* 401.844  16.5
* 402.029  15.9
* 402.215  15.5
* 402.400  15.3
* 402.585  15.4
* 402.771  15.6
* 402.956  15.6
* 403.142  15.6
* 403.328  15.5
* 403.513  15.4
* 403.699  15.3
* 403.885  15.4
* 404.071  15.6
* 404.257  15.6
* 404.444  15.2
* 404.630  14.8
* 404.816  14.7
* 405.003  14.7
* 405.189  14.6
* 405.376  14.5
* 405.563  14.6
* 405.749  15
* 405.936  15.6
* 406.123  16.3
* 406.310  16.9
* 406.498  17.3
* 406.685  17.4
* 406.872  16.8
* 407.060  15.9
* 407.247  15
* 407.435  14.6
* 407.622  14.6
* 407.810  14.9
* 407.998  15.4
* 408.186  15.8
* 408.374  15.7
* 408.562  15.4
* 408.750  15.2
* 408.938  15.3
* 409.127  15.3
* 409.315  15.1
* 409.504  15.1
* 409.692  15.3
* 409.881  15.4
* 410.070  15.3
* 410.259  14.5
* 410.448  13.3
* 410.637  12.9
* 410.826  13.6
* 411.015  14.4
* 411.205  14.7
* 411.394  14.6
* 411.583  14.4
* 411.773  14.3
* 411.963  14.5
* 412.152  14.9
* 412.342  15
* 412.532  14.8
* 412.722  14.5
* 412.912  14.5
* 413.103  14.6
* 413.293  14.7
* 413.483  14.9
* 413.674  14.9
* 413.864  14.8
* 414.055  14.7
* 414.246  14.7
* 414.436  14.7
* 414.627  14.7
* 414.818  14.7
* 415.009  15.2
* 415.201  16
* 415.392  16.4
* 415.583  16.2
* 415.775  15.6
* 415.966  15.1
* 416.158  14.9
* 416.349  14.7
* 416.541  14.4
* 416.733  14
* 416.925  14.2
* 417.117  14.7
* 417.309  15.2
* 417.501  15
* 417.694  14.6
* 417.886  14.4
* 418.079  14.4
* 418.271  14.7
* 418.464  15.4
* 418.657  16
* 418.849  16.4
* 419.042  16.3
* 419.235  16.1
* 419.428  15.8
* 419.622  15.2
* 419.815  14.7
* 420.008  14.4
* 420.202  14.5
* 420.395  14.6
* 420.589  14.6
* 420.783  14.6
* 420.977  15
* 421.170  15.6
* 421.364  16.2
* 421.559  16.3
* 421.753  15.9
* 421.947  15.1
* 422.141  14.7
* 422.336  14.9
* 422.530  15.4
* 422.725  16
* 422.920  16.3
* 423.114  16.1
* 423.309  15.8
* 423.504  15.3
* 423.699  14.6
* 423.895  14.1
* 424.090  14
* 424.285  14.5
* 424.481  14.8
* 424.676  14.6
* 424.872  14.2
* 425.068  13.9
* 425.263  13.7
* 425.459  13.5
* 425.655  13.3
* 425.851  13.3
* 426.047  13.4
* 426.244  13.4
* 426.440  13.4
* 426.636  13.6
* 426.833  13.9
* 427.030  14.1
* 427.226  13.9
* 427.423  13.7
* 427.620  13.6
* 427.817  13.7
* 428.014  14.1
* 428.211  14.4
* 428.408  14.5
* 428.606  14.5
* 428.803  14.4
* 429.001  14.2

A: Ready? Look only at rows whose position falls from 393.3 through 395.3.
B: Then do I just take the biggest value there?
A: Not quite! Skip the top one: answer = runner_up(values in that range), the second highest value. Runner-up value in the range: 16.8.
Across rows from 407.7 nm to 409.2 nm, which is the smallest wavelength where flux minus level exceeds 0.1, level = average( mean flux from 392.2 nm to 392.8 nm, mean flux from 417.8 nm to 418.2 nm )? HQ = 407.810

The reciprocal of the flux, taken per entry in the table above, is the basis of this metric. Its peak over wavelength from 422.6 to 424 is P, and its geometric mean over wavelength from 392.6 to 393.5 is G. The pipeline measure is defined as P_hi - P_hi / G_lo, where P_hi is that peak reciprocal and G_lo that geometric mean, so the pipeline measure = -0.99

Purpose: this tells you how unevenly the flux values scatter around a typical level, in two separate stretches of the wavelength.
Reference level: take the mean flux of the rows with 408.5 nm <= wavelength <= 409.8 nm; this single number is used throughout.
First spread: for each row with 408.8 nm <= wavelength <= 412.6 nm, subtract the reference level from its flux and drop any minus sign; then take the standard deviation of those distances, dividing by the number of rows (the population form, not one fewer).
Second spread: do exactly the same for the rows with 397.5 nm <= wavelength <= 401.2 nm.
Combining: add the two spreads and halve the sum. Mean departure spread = 0.594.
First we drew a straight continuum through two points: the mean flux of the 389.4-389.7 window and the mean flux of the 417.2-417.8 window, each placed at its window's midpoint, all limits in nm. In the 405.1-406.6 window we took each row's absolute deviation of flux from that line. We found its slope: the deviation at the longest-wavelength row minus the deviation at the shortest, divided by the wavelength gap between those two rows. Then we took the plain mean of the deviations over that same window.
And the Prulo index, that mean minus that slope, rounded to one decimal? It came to -0.3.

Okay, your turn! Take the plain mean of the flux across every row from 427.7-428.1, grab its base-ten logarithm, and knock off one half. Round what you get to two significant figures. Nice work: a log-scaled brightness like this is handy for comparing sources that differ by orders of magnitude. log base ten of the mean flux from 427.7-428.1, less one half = 0.64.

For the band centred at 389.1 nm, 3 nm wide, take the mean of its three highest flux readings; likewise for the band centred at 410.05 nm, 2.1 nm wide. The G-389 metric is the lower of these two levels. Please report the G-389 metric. 15.3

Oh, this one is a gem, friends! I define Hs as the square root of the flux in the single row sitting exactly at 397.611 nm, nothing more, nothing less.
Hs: 3.91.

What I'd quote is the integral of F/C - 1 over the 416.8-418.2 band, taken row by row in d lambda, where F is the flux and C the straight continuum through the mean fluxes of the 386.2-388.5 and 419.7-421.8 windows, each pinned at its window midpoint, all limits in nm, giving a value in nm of -0.06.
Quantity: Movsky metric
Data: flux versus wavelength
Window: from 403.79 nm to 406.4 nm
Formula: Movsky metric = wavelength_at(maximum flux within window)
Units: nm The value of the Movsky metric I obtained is 406.310 nm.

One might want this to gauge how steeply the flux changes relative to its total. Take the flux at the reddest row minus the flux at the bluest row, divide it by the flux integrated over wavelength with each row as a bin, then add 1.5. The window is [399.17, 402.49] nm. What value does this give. 1.47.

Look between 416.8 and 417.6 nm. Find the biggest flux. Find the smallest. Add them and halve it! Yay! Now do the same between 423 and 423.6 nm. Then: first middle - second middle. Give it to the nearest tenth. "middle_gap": -1.0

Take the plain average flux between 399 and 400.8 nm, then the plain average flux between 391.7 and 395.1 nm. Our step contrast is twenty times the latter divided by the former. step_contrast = 18.5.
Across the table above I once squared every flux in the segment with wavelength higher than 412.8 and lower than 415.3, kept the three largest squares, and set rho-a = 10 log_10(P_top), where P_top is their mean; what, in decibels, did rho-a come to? 23.7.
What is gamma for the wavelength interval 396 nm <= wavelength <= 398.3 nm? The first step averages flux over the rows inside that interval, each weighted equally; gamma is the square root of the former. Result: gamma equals 3.90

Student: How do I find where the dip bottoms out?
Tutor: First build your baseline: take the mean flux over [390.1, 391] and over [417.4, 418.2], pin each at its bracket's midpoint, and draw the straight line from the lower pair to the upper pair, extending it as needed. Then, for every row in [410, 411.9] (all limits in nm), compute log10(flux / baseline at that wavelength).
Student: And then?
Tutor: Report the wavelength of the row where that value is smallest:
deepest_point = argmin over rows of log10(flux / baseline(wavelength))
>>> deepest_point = 410.637 nm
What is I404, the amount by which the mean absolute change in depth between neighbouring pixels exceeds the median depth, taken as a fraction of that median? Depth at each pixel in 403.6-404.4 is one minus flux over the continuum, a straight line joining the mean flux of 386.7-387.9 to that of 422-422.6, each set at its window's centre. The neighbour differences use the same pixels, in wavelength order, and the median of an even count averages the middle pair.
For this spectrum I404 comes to -0.85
